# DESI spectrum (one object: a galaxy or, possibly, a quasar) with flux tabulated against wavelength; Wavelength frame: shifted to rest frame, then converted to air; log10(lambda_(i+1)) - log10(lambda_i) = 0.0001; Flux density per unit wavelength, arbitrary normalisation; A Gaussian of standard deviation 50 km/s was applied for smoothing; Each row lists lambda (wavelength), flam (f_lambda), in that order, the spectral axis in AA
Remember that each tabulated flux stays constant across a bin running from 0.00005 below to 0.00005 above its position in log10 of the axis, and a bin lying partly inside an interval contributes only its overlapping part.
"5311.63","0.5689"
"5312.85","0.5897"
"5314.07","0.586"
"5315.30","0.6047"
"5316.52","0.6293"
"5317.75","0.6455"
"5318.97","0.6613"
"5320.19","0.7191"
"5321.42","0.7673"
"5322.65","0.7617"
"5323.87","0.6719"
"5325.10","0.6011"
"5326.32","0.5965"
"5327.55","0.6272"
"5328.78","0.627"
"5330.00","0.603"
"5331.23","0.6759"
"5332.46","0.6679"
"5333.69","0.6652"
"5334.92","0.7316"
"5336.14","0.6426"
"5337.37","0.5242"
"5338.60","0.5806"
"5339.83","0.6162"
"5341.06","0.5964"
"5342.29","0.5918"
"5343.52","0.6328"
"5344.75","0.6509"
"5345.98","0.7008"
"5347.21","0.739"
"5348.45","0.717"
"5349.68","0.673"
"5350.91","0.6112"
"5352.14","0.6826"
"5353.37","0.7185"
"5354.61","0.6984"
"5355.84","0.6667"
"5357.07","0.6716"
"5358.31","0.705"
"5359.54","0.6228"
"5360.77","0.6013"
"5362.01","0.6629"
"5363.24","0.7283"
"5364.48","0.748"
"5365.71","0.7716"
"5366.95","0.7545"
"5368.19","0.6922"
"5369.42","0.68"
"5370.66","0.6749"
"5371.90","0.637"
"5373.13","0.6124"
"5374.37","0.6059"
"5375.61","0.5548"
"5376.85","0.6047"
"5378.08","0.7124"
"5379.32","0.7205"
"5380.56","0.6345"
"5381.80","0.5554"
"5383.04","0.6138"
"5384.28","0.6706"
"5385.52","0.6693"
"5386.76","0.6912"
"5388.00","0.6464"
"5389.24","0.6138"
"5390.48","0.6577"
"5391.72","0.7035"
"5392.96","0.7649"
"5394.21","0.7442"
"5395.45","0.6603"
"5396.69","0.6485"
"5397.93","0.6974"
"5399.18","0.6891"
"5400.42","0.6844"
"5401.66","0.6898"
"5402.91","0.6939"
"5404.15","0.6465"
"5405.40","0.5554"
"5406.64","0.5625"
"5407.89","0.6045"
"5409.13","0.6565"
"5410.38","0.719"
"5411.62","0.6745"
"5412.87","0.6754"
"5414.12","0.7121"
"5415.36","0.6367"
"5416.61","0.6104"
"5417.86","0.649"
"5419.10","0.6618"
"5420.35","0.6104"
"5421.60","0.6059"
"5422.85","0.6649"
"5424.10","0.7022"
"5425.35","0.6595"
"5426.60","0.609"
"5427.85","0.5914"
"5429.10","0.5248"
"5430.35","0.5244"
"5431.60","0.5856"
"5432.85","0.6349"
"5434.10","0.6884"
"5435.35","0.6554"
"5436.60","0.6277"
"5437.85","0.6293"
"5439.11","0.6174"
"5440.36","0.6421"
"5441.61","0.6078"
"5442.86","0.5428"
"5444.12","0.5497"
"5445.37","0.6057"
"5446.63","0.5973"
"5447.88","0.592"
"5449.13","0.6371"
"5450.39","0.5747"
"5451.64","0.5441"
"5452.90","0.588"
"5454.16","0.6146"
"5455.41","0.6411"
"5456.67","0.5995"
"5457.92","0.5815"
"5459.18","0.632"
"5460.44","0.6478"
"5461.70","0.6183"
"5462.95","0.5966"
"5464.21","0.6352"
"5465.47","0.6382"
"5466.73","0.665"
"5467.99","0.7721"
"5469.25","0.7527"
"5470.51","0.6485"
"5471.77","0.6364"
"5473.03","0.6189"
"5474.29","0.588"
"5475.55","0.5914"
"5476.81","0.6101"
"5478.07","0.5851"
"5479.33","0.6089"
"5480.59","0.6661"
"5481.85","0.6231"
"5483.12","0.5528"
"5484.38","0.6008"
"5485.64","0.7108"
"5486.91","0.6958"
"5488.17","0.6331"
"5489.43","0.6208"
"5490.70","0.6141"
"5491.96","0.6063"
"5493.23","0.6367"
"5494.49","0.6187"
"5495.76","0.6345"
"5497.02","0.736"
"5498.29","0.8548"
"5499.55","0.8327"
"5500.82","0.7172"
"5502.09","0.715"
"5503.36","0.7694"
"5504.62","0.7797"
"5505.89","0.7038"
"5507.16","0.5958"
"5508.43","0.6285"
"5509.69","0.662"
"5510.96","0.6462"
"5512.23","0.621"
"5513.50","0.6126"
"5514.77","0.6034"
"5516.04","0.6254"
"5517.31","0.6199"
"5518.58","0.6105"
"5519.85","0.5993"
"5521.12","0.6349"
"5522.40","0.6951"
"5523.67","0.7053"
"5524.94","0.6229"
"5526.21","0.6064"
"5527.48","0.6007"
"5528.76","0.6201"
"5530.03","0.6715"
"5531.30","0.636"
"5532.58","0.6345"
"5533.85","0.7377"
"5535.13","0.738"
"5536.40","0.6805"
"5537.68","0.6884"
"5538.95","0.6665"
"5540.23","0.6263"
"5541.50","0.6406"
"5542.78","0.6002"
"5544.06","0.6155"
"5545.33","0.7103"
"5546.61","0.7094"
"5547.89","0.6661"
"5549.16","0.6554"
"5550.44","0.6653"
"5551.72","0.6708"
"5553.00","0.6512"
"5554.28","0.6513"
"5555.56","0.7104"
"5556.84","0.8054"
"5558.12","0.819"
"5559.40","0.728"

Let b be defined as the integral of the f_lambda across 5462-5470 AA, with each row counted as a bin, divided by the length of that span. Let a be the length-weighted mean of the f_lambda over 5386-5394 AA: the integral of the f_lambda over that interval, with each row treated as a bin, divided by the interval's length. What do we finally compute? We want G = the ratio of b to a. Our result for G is 0.99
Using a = 0.68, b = 0.674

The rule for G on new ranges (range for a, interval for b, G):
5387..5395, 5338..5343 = 0.87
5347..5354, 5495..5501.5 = 1.09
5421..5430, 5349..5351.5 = 1.04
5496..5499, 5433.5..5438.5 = 0.84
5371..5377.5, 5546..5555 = 1.10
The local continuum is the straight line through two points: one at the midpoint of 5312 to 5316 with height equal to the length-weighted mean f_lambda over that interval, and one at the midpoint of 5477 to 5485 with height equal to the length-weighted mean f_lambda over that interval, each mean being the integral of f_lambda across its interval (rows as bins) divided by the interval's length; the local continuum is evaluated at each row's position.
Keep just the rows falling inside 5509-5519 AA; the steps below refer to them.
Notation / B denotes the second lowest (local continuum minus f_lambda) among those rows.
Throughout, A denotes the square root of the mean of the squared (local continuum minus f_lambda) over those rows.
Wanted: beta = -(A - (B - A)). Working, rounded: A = 0.024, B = -0.04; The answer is -0.09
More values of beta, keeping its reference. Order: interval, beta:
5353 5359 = -0.30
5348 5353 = -0.25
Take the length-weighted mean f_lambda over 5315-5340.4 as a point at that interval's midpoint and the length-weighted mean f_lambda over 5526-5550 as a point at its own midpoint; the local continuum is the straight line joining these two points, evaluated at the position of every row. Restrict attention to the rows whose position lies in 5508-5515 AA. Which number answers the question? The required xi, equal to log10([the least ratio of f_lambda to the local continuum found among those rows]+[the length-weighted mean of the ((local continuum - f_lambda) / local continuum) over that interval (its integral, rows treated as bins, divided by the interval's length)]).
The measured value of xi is -0.02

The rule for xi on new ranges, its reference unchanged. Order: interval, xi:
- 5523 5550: -0.04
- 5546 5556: -0.01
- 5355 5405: -0.08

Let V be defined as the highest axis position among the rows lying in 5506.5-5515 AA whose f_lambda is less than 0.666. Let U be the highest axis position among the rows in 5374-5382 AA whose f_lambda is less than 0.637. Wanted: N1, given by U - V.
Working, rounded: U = 5381.80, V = 5514.77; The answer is -133.0 AA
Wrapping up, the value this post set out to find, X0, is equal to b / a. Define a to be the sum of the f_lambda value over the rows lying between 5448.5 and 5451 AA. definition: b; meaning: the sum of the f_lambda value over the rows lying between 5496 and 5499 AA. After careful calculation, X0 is 1.31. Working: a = 1.21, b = 1.59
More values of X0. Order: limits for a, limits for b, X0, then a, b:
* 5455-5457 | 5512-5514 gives 0.99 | 1.24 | 1.23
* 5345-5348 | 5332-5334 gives 0.93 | 1.44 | 1.33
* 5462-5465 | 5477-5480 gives 0.97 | 1.23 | 1.19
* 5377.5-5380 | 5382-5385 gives 0.90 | 1.43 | 1.28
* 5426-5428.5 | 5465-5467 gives 1.09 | 1.20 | 1.30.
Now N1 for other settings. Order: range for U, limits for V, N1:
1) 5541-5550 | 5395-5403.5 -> 147.4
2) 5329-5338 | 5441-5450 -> -111.8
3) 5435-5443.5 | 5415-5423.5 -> 20.0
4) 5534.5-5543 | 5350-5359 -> 191.9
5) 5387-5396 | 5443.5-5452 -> -62.4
